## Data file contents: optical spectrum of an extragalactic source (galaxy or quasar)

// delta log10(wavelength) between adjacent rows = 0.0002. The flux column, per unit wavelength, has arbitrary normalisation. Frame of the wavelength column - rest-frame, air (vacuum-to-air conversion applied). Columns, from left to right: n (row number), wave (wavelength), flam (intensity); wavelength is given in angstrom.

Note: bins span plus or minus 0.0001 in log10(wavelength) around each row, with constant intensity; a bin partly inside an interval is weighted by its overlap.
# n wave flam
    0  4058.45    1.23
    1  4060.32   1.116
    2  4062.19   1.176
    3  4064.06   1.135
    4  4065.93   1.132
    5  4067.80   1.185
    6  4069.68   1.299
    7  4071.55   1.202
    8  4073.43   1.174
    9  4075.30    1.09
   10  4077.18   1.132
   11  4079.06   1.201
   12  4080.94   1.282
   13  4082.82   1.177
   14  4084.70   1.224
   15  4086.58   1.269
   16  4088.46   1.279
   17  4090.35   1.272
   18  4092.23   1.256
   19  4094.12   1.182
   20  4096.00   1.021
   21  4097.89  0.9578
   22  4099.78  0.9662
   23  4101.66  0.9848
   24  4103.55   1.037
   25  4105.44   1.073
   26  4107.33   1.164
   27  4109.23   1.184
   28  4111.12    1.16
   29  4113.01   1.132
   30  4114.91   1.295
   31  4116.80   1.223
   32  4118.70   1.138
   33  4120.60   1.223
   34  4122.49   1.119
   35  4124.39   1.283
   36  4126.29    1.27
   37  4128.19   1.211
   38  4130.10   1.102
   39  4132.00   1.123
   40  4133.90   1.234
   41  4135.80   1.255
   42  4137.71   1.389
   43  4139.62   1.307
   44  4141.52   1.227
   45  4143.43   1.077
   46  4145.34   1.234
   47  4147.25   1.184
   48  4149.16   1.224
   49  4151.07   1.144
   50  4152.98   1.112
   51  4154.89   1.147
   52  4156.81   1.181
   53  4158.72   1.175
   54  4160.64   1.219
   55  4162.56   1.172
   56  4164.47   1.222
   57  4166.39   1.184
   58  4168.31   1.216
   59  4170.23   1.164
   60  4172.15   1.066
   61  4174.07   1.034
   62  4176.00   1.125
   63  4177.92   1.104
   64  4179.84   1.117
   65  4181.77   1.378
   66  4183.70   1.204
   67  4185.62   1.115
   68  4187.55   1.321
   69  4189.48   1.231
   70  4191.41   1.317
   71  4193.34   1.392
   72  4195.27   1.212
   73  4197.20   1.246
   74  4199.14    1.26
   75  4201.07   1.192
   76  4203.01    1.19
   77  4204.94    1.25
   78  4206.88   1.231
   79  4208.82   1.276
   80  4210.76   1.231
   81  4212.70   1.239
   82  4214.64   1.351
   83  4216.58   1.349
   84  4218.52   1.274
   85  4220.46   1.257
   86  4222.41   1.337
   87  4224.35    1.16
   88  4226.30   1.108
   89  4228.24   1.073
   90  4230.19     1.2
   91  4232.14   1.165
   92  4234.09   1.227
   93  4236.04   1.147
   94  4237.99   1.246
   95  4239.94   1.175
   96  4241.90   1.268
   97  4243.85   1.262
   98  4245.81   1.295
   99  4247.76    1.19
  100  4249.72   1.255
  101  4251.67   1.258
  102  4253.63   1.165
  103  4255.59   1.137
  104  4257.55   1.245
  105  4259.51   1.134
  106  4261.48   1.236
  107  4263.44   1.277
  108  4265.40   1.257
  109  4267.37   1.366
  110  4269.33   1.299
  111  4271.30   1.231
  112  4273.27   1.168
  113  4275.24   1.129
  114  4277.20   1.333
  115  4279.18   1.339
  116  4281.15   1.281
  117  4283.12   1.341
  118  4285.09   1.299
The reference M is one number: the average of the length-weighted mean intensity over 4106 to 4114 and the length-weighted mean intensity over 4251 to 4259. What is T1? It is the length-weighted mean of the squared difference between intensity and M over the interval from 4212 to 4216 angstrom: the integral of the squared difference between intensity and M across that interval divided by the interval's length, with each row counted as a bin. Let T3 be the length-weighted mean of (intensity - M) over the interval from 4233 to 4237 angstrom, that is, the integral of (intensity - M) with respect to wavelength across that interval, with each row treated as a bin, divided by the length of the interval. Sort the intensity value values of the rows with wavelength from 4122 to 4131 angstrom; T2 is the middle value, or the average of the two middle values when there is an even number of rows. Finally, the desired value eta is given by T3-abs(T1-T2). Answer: -1.18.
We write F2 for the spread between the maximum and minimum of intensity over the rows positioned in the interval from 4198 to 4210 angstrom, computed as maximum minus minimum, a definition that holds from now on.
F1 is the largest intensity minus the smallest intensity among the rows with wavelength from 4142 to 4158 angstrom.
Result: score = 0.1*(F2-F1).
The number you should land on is -0.007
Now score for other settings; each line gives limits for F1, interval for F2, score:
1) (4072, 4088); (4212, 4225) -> 0.000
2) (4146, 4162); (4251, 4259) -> 0.001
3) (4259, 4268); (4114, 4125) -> -0.006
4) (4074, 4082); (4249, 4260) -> -0.007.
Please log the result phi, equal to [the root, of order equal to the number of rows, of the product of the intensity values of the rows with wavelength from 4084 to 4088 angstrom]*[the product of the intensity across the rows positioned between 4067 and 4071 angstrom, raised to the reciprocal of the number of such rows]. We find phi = 1.5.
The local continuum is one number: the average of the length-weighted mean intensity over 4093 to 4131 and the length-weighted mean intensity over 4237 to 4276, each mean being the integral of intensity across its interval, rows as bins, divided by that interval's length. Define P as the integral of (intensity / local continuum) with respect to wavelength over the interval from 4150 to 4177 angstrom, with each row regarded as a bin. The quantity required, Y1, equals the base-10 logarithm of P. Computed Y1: 1.42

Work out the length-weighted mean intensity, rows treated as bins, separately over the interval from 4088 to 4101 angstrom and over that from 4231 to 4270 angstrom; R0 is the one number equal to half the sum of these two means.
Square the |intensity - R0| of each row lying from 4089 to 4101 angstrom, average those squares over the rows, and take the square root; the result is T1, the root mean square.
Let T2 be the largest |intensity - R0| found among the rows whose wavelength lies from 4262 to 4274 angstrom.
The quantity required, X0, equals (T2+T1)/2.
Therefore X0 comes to 0.17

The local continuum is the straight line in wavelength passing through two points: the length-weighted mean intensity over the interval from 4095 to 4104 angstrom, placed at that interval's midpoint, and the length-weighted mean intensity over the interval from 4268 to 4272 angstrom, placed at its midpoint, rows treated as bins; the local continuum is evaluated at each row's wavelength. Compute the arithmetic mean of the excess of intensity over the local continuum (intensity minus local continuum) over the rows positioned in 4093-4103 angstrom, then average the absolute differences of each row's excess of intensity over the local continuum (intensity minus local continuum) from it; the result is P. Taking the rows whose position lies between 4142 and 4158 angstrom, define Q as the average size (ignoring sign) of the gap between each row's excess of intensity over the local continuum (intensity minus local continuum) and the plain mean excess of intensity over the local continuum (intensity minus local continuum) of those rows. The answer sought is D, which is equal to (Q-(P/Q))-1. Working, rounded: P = 0.07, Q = 0.044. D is -2.49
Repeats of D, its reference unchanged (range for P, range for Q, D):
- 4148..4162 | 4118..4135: -1.44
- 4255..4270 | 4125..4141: -1.72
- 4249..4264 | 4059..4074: -2.35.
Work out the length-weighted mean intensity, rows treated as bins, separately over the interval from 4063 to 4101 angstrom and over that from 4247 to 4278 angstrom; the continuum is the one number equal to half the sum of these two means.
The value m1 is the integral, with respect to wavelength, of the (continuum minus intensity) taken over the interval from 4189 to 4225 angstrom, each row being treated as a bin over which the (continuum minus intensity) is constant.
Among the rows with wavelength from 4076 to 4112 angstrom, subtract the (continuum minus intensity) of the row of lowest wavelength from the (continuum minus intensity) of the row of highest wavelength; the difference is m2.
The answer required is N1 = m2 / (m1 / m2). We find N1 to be 0.000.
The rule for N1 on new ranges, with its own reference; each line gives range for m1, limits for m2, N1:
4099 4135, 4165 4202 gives 0.000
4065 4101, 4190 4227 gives 0.043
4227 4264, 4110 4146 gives -0.023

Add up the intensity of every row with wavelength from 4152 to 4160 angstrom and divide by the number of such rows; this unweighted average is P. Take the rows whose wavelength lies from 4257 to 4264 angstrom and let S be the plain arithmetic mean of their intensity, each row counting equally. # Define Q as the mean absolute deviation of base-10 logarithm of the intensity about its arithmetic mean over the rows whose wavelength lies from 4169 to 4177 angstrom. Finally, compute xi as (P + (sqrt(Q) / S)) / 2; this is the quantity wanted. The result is 0.63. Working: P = 1.15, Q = 0.019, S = 1.22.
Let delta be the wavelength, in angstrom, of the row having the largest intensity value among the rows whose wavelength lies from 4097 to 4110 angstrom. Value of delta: 4109.23 angstrom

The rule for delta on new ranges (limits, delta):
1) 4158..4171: 4164.47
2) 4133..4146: 4137.71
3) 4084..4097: 4088.46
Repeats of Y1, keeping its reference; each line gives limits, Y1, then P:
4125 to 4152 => 1.44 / 27.7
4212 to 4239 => 1.45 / 27.9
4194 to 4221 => 1.46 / 28.7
